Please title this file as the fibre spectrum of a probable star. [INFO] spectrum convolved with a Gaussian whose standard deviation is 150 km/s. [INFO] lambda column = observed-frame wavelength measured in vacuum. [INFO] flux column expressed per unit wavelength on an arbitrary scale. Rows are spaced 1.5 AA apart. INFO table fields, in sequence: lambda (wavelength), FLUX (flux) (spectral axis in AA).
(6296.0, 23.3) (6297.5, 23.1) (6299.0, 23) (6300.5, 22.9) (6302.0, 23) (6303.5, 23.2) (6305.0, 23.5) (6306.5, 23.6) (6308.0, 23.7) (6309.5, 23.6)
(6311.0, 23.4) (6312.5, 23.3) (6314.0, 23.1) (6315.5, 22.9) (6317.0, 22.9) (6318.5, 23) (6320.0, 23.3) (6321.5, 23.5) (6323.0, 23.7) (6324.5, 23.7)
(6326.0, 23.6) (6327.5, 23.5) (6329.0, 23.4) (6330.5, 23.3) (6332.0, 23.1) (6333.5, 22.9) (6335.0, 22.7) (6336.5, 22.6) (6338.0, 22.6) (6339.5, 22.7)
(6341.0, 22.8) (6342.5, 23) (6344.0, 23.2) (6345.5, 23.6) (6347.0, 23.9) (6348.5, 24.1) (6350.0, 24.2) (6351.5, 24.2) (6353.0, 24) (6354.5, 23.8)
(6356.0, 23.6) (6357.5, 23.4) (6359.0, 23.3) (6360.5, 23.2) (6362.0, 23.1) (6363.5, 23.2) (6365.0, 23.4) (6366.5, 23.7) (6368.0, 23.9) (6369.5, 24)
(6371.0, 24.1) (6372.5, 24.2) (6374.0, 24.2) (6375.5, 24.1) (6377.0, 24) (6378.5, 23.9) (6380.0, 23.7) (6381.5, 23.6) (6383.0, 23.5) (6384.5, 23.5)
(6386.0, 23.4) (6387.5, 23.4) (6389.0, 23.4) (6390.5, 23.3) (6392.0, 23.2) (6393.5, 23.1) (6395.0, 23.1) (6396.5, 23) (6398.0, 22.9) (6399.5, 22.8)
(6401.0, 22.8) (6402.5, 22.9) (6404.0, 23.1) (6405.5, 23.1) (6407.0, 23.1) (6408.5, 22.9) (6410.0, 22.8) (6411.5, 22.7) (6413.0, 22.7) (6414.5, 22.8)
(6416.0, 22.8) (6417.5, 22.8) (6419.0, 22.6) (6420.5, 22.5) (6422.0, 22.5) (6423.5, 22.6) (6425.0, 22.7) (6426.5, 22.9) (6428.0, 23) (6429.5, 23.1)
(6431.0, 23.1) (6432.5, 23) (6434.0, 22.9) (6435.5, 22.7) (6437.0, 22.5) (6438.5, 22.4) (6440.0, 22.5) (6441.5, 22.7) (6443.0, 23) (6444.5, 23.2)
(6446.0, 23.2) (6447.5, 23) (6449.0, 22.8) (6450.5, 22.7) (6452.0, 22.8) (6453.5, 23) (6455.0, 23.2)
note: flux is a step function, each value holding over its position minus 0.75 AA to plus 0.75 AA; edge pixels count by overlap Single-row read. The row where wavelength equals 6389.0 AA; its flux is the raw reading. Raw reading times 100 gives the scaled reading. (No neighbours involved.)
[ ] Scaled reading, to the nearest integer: 2340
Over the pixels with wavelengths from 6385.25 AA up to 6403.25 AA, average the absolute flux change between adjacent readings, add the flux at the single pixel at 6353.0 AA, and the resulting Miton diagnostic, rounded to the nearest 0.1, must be 24.1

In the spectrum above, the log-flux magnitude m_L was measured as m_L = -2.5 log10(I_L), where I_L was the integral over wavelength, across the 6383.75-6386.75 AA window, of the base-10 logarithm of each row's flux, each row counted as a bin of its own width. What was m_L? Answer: -1.5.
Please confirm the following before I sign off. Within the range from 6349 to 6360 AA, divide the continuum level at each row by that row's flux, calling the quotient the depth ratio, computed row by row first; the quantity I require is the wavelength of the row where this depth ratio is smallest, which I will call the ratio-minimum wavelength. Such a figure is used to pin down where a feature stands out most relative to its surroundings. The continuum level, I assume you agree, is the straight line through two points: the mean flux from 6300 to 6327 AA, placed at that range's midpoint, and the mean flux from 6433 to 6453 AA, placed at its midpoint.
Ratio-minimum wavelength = 6351.5 AA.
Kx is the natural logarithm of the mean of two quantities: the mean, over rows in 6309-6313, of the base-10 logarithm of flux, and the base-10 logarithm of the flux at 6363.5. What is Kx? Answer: 0.3131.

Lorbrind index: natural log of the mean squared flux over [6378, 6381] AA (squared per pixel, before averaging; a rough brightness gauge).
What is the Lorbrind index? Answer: 6.34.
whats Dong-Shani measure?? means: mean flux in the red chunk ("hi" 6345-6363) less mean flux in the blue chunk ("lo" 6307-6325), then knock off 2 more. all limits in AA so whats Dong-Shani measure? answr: -1.6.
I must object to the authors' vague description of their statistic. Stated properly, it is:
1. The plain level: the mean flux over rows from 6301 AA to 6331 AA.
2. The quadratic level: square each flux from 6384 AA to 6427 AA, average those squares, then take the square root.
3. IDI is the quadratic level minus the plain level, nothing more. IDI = -0.41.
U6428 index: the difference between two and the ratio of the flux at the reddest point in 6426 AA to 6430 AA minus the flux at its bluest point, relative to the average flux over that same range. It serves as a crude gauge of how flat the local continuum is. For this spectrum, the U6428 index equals 1.99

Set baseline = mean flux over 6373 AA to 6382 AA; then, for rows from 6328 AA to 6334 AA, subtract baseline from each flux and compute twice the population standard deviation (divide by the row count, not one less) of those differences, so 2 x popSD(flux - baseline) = 0.38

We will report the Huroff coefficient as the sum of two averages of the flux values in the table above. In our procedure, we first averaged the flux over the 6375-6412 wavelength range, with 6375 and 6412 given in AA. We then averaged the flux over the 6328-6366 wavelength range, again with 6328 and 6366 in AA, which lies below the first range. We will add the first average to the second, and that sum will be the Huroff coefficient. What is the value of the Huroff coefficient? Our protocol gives 46.6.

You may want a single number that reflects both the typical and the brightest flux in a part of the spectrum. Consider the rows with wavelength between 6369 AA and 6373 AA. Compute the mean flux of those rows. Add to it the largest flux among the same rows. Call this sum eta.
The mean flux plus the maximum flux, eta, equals 48.3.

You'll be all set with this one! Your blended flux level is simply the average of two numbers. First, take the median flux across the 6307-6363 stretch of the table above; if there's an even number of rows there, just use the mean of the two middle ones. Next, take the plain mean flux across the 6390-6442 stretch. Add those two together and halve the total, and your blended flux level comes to 23.1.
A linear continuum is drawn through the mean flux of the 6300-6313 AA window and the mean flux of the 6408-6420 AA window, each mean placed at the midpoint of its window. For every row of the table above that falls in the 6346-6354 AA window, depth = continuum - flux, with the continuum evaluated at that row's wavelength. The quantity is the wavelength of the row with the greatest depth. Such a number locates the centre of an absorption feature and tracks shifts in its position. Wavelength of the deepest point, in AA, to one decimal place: 6347.0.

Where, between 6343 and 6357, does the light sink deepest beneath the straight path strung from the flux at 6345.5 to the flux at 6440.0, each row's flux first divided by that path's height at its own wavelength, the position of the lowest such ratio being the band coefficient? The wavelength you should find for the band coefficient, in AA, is 6344.0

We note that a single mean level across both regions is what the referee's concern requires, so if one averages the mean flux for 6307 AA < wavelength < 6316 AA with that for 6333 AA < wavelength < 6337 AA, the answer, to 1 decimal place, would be 23.0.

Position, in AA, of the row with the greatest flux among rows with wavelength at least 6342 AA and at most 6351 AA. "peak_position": 6350.0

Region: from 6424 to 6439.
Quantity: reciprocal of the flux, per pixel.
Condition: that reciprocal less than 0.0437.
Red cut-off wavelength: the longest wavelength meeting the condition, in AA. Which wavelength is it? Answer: 6434.0 AA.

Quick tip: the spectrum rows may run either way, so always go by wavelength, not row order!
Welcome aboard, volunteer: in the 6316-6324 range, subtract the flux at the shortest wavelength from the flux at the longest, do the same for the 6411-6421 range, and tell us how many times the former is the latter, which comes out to -4.0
